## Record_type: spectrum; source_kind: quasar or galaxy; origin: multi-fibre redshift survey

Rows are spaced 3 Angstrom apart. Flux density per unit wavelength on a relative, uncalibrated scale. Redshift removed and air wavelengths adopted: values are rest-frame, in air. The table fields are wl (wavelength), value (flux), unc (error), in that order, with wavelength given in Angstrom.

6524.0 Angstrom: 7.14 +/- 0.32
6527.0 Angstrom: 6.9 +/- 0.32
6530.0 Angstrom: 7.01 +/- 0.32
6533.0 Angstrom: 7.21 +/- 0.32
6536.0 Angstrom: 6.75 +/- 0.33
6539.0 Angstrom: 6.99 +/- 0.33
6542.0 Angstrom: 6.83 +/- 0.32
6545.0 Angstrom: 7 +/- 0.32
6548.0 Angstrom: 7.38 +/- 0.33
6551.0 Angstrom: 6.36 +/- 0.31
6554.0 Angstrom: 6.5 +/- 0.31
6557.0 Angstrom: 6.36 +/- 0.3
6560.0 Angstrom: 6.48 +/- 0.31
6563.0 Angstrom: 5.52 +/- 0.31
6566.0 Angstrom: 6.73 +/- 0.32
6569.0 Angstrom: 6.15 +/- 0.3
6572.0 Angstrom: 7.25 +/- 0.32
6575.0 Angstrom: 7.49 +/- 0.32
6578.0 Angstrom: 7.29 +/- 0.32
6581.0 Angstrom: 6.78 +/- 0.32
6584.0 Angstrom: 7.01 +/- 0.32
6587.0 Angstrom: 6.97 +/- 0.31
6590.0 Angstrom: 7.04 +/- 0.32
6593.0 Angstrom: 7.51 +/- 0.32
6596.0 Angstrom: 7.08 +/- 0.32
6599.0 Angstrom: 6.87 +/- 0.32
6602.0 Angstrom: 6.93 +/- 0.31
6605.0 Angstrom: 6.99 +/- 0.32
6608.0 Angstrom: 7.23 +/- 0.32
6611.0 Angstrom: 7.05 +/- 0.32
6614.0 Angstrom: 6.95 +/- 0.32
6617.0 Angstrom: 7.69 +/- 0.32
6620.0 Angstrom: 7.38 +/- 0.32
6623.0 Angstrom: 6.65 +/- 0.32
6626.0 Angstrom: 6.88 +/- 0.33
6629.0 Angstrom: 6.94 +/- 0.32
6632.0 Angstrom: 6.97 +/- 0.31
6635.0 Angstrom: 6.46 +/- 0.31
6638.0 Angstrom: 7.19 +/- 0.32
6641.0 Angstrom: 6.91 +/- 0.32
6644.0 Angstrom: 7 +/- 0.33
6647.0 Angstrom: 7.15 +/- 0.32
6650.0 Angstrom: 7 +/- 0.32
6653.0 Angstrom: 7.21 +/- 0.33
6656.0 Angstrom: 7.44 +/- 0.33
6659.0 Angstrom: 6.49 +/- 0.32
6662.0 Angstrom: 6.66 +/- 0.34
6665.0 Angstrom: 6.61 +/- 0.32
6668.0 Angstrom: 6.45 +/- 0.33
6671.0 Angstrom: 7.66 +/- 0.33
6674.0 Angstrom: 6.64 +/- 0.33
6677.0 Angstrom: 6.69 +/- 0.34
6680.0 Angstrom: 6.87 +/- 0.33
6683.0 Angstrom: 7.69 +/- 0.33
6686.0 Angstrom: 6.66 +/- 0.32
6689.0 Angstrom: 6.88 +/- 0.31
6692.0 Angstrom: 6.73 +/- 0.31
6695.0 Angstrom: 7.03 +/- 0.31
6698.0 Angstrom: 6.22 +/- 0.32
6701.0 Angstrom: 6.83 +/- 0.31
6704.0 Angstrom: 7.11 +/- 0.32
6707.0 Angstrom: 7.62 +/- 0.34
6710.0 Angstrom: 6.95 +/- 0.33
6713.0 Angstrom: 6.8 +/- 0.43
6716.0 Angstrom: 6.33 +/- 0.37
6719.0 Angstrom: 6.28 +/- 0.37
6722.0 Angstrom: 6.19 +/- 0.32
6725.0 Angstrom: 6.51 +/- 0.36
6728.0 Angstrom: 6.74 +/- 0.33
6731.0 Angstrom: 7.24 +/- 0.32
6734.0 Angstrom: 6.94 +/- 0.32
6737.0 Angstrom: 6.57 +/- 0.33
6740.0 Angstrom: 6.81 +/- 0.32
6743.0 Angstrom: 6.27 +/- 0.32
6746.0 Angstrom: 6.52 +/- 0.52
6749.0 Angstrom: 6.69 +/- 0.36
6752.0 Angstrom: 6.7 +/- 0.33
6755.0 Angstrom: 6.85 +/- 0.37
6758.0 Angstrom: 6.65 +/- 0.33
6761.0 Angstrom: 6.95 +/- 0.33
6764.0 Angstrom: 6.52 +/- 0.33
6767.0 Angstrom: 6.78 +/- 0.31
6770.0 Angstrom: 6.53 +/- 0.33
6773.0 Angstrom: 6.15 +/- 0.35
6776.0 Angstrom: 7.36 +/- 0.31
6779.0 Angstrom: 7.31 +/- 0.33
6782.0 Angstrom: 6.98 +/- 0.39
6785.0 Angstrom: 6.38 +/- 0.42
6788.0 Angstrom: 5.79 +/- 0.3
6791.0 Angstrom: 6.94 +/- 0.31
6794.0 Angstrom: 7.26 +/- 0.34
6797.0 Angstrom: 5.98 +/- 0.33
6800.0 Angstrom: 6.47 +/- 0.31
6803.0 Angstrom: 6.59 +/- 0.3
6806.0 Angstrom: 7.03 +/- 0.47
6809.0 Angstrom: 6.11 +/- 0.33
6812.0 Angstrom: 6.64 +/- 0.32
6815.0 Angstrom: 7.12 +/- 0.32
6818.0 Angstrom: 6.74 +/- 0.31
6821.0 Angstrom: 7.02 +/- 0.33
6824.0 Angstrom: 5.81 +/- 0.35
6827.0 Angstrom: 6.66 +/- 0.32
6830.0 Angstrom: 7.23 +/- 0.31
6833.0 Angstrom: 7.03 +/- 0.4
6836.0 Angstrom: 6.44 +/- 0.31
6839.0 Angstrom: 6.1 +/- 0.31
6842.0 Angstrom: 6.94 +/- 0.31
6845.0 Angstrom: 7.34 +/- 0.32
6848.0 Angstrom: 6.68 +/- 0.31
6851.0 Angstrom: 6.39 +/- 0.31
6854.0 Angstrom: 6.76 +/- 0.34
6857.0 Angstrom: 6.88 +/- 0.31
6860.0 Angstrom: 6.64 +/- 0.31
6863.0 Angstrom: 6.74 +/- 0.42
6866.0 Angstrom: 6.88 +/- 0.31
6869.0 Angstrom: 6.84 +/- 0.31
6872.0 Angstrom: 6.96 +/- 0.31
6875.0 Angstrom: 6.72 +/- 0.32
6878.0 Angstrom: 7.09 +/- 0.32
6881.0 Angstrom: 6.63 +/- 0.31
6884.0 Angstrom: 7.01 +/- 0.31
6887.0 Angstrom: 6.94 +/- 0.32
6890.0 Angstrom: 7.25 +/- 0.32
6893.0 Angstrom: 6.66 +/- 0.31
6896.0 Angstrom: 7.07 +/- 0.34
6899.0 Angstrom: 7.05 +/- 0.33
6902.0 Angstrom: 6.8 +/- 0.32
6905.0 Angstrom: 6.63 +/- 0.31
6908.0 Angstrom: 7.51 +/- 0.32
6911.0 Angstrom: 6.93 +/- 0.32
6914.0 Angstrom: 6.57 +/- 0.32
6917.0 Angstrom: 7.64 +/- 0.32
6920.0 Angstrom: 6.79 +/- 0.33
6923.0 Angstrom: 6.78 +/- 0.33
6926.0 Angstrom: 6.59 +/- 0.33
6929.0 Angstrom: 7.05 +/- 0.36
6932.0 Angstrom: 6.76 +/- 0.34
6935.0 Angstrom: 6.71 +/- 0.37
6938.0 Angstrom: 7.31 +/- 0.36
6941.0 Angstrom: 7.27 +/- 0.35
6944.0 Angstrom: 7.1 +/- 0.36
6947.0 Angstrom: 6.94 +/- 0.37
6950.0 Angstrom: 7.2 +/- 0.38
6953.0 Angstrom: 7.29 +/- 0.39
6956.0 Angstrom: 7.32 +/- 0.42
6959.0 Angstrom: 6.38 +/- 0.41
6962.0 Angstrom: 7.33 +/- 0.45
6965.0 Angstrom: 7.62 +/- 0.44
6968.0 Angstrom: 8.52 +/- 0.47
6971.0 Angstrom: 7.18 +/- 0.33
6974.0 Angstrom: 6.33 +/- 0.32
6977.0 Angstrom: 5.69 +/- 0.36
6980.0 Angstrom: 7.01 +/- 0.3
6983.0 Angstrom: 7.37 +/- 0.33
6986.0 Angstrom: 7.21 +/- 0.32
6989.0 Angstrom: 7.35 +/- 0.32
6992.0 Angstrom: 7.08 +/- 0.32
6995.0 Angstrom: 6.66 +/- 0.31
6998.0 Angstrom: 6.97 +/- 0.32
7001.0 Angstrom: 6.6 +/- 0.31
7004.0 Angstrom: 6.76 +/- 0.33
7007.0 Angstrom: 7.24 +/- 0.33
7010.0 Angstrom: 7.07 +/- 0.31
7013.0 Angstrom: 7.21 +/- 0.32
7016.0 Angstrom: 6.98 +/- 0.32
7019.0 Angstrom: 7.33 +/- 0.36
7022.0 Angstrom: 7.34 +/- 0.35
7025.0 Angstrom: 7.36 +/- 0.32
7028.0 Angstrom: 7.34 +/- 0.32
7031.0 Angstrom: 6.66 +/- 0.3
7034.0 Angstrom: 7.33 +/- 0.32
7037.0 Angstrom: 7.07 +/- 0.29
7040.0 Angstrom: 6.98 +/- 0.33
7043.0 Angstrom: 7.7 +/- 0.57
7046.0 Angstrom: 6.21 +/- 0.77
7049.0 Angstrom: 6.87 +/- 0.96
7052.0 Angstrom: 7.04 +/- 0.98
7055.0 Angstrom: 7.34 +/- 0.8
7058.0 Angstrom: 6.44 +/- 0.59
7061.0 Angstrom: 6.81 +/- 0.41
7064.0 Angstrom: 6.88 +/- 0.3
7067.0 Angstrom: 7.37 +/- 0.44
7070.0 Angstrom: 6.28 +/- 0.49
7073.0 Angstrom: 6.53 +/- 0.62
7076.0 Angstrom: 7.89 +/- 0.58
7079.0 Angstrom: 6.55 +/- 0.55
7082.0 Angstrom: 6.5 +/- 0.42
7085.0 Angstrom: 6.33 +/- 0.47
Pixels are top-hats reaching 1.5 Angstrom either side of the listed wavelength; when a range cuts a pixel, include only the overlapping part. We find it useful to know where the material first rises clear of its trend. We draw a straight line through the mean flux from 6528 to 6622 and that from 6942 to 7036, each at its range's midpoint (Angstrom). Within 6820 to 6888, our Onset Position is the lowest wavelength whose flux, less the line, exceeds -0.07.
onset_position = 6821.0 Angstrom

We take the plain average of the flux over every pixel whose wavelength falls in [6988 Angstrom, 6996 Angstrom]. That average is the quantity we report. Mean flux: 7.03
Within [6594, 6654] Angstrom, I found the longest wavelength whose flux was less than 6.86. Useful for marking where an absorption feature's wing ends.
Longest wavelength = 6635.0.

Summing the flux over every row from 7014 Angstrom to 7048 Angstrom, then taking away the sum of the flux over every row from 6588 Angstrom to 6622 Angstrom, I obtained 0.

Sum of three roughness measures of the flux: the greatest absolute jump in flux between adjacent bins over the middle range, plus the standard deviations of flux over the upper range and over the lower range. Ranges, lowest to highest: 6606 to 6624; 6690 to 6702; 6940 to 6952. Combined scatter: 1.3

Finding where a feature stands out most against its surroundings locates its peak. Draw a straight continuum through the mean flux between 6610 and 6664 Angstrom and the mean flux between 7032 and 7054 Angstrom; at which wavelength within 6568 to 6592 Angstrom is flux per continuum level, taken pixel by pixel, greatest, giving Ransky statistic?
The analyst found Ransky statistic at 6575.0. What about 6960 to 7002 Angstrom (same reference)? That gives 6968.0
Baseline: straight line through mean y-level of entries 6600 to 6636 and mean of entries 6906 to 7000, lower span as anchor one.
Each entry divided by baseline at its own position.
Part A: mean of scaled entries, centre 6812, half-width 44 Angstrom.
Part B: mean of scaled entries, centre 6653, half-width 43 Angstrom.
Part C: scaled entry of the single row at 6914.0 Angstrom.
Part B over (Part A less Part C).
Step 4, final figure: 57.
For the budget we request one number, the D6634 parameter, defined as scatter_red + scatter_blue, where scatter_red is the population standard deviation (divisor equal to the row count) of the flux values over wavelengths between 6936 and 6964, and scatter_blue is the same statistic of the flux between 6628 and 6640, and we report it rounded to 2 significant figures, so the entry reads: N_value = 0.56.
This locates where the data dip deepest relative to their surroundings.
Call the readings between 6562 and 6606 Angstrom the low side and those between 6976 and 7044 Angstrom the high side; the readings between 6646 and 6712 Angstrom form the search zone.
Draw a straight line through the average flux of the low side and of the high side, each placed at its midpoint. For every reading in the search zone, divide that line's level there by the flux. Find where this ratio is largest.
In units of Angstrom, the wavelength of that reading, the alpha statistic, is 6698.0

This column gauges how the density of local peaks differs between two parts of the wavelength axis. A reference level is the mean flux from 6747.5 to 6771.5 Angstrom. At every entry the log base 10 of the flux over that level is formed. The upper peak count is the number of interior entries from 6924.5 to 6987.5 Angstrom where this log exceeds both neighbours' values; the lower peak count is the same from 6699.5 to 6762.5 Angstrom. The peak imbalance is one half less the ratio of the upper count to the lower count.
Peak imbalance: -0.75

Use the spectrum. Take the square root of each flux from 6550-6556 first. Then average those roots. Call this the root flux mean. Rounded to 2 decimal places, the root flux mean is 2.54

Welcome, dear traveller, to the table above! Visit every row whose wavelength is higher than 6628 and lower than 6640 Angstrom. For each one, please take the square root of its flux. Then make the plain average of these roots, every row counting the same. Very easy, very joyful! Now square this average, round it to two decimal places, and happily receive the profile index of 6.89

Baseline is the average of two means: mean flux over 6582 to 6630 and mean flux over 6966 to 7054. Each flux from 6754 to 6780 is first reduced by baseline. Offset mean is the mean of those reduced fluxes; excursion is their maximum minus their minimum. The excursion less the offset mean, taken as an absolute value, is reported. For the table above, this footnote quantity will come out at 1.5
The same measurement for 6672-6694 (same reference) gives 1.2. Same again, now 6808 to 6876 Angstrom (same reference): 1.9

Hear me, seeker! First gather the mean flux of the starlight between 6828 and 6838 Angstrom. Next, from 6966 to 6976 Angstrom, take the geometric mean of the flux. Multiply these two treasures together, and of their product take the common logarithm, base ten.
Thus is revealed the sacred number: 1.70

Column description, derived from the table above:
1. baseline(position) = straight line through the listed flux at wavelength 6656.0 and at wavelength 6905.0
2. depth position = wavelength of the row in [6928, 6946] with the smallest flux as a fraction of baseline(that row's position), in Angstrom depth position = 6935.0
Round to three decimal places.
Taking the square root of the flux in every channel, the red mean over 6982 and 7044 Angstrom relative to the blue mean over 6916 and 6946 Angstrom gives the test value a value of 1.009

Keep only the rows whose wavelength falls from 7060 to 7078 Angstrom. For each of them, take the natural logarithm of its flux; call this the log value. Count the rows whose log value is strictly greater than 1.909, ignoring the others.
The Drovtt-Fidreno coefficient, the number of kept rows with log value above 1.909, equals 4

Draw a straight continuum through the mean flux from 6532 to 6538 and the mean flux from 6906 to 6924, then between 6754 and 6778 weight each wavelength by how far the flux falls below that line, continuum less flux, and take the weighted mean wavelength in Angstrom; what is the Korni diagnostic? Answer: 6765.5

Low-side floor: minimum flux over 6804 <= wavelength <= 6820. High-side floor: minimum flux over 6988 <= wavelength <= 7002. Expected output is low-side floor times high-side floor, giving 40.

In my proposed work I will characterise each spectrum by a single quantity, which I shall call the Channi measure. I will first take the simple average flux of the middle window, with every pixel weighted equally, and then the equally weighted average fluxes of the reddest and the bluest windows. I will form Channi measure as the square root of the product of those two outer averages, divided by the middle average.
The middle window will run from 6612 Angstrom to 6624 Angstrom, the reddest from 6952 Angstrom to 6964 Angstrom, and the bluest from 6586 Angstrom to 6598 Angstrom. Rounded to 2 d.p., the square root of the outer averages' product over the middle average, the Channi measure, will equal 0.99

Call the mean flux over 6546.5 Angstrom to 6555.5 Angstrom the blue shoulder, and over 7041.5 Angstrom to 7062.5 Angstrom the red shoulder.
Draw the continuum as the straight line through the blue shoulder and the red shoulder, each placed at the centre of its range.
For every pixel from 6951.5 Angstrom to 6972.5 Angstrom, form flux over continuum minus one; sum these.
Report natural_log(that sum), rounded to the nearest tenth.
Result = -0.7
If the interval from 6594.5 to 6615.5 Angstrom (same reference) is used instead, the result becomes -1.4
